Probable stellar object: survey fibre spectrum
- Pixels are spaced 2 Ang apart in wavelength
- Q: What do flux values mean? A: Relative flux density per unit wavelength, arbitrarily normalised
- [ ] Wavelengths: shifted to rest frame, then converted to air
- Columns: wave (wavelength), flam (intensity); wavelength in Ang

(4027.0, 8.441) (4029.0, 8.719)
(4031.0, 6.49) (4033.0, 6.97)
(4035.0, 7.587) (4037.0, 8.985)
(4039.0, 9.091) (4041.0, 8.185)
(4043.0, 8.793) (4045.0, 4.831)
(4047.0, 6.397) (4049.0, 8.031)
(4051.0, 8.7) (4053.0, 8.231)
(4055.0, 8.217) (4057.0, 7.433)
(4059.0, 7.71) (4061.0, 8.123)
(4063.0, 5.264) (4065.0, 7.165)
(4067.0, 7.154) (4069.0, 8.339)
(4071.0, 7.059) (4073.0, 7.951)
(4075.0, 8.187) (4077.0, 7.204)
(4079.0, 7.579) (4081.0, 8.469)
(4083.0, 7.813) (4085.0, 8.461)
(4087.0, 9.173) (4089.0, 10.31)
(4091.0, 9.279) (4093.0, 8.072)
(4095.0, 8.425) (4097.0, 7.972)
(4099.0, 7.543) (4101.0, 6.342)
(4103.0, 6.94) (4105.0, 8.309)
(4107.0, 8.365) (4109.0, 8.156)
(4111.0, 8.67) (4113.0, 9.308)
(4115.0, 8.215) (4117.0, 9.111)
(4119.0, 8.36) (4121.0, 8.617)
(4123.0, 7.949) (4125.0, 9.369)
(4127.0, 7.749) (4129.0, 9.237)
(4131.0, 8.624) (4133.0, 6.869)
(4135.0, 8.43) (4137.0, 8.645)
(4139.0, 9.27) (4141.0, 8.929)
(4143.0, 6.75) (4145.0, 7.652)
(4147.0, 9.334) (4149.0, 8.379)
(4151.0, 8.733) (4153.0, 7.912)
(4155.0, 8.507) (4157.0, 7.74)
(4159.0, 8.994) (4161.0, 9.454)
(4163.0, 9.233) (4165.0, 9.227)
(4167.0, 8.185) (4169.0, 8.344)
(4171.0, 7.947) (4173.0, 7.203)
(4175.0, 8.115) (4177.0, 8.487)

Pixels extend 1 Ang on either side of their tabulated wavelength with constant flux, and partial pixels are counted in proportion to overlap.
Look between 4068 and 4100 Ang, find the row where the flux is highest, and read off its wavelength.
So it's 4089.0 Ang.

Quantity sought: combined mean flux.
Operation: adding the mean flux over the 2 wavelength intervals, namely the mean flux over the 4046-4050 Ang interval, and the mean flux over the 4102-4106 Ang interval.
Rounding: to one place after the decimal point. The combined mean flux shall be 14.8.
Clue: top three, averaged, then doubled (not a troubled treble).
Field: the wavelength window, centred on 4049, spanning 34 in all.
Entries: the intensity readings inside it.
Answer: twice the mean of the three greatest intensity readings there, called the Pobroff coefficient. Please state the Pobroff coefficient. 17.9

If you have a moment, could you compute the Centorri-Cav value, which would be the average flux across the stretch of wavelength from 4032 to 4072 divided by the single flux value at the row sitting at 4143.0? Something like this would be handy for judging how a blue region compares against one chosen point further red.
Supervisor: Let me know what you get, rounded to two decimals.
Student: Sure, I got 1.13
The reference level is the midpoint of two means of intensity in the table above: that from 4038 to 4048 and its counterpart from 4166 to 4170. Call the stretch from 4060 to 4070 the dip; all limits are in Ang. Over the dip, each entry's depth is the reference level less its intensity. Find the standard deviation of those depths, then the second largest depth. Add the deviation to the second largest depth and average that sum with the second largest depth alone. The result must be 1.3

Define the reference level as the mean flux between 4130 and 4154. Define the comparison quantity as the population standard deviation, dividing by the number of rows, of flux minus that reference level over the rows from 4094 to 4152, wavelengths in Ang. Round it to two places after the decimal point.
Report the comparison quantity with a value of 0.80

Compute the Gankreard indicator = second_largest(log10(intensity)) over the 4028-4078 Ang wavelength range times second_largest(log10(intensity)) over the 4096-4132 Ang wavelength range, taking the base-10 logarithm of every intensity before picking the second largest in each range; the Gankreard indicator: 0.924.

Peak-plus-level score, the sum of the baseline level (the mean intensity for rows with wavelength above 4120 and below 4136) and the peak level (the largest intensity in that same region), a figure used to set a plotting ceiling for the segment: 17.7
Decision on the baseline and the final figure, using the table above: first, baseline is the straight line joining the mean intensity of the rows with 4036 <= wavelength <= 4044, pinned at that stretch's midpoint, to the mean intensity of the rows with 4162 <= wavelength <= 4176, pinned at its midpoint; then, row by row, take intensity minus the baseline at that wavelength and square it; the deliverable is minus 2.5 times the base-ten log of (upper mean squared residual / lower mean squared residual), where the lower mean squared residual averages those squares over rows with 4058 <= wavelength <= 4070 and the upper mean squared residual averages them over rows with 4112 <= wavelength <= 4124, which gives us 2.8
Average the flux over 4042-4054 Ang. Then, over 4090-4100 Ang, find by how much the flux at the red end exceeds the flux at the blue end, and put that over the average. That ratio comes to -0.23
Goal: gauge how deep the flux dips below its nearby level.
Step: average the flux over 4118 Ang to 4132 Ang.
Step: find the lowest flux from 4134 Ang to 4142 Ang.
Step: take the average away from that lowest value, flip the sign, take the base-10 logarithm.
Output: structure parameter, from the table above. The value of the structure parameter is -0.9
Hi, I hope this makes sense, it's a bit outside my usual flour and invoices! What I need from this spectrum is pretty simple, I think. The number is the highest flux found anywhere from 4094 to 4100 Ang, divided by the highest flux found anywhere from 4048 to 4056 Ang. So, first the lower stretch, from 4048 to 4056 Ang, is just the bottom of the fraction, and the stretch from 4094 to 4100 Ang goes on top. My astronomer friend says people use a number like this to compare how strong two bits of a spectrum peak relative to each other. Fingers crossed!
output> 0.97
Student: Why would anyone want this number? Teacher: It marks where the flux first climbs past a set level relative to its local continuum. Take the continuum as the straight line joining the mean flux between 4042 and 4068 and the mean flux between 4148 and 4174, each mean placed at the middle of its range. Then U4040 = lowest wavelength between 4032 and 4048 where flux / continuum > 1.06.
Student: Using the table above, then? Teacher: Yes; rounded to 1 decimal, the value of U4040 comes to 4037.0 Ang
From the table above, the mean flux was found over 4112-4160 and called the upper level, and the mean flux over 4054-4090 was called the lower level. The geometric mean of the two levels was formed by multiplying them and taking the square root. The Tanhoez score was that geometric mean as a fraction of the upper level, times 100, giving 96.5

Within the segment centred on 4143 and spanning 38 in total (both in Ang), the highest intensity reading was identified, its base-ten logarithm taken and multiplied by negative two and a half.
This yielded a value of -2.44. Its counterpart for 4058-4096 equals -2.53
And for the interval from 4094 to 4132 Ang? -2.43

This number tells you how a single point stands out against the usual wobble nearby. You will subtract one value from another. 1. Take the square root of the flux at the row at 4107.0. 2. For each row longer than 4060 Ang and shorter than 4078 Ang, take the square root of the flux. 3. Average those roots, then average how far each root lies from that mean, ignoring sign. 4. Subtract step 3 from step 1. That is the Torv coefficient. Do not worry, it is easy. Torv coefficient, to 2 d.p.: 2.77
